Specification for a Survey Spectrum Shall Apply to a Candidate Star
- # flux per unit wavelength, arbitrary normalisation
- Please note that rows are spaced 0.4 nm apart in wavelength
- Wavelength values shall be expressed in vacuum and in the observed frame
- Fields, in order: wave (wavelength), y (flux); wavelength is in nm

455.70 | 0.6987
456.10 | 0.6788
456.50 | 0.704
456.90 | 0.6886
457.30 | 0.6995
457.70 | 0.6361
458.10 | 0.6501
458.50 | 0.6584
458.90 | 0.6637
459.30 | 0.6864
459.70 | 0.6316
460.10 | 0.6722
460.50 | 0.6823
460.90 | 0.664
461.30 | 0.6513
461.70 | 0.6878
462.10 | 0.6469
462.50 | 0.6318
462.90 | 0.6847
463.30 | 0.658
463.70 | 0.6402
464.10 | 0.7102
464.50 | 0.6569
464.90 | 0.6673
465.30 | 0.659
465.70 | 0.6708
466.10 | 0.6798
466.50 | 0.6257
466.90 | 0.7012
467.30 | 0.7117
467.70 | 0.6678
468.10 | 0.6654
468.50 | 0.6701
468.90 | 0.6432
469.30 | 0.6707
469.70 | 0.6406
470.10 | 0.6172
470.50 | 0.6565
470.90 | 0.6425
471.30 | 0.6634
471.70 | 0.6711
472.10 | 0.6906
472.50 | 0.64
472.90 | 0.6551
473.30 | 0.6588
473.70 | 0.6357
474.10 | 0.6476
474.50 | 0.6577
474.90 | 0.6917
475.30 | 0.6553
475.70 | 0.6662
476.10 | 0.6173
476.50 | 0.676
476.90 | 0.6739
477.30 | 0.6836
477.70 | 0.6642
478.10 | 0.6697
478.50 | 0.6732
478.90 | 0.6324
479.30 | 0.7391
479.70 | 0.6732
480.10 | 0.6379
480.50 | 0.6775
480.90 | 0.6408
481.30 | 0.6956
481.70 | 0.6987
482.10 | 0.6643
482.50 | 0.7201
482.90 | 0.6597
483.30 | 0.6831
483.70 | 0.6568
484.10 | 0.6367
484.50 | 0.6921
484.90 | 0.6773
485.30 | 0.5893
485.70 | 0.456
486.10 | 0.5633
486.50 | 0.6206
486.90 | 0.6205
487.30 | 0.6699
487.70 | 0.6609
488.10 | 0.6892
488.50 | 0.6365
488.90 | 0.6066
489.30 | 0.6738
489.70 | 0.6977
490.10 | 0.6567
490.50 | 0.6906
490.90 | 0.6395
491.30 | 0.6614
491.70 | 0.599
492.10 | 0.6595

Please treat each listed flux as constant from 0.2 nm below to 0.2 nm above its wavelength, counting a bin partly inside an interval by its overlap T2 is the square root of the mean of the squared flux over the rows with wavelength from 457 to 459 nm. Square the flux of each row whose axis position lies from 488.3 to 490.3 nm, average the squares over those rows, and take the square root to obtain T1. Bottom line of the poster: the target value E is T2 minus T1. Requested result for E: 0.007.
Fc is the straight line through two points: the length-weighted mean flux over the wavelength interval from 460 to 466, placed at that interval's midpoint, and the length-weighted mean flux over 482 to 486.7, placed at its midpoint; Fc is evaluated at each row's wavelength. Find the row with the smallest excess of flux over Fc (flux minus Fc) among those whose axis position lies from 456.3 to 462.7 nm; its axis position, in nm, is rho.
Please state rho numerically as 459.70 nm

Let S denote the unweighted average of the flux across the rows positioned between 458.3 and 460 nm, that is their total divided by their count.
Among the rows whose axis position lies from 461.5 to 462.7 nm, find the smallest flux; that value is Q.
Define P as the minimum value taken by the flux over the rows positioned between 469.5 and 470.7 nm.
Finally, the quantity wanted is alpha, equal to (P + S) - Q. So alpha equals 0.645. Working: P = 0.6172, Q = 0.6318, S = 0.660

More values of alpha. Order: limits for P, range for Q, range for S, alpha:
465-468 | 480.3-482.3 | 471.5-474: 0.643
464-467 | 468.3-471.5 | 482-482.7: 0.701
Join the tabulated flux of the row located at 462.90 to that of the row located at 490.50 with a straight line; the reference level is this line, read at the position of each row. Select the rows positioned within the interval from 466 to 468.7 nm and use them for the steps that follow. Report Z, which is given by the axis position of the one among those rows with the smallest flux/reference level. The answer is 466.50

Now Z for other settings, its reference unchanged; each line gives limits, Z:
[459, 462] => 459.70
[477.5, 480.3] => 478.90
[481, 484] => 483.70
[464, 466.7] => 466.50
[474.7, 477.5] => 476.10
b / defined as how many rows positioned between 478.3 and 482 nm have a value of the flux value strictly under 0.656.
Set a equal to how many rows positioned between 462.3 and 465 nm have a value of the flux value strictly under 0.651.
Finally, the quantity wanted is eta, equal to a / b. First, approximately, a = 2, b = 3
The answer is 0.67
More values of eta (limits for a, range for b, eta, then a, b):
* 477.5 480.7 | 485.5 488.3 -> 0.50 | 2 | 4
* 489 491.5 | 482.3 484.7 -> 1.00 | 1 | 1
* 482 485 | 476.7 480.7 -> 0.50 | 1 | 2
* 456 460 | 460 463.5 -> 1.00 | 3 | 3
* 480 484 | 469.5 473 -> 0.40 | 2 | 5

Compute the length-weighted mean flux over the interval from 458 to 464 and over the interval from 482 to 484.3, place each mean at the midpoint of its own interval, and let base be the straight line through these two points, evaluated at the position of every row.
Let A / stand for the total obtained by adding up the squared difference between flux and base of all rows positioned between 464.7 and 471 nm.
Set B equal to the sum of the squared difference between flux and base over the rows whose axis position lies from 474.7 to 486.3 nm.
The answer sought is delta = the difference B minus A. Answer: 0.073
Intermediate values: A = 0.0095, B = 0.08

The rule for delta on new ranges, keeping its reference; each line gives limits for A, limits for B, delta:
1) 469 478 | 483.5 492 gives 0.076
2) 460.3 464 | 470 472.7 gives 0.001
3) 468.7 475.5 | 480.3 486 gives 0.052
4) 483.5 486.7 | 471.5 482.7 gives -0.051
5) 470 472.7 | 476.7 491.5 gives 0.089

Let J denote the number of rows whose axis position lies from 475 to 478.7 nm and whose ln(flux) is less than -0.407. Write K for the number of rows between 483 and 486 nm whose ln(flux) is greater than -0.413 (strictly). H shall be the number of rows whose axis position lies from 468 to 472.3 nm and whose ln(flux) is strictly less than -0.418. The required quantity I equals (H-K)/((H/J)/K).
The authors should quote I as 4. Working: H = 5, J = 3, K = 3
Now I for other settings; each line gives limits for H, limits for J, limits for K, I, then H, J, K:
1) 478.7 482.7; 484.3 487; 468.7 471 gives 3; 3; 5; 1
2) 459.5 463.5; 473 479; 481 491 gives -134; 5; 8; 12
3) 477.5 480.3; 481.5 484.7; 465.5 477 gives -390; 2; 4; 15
